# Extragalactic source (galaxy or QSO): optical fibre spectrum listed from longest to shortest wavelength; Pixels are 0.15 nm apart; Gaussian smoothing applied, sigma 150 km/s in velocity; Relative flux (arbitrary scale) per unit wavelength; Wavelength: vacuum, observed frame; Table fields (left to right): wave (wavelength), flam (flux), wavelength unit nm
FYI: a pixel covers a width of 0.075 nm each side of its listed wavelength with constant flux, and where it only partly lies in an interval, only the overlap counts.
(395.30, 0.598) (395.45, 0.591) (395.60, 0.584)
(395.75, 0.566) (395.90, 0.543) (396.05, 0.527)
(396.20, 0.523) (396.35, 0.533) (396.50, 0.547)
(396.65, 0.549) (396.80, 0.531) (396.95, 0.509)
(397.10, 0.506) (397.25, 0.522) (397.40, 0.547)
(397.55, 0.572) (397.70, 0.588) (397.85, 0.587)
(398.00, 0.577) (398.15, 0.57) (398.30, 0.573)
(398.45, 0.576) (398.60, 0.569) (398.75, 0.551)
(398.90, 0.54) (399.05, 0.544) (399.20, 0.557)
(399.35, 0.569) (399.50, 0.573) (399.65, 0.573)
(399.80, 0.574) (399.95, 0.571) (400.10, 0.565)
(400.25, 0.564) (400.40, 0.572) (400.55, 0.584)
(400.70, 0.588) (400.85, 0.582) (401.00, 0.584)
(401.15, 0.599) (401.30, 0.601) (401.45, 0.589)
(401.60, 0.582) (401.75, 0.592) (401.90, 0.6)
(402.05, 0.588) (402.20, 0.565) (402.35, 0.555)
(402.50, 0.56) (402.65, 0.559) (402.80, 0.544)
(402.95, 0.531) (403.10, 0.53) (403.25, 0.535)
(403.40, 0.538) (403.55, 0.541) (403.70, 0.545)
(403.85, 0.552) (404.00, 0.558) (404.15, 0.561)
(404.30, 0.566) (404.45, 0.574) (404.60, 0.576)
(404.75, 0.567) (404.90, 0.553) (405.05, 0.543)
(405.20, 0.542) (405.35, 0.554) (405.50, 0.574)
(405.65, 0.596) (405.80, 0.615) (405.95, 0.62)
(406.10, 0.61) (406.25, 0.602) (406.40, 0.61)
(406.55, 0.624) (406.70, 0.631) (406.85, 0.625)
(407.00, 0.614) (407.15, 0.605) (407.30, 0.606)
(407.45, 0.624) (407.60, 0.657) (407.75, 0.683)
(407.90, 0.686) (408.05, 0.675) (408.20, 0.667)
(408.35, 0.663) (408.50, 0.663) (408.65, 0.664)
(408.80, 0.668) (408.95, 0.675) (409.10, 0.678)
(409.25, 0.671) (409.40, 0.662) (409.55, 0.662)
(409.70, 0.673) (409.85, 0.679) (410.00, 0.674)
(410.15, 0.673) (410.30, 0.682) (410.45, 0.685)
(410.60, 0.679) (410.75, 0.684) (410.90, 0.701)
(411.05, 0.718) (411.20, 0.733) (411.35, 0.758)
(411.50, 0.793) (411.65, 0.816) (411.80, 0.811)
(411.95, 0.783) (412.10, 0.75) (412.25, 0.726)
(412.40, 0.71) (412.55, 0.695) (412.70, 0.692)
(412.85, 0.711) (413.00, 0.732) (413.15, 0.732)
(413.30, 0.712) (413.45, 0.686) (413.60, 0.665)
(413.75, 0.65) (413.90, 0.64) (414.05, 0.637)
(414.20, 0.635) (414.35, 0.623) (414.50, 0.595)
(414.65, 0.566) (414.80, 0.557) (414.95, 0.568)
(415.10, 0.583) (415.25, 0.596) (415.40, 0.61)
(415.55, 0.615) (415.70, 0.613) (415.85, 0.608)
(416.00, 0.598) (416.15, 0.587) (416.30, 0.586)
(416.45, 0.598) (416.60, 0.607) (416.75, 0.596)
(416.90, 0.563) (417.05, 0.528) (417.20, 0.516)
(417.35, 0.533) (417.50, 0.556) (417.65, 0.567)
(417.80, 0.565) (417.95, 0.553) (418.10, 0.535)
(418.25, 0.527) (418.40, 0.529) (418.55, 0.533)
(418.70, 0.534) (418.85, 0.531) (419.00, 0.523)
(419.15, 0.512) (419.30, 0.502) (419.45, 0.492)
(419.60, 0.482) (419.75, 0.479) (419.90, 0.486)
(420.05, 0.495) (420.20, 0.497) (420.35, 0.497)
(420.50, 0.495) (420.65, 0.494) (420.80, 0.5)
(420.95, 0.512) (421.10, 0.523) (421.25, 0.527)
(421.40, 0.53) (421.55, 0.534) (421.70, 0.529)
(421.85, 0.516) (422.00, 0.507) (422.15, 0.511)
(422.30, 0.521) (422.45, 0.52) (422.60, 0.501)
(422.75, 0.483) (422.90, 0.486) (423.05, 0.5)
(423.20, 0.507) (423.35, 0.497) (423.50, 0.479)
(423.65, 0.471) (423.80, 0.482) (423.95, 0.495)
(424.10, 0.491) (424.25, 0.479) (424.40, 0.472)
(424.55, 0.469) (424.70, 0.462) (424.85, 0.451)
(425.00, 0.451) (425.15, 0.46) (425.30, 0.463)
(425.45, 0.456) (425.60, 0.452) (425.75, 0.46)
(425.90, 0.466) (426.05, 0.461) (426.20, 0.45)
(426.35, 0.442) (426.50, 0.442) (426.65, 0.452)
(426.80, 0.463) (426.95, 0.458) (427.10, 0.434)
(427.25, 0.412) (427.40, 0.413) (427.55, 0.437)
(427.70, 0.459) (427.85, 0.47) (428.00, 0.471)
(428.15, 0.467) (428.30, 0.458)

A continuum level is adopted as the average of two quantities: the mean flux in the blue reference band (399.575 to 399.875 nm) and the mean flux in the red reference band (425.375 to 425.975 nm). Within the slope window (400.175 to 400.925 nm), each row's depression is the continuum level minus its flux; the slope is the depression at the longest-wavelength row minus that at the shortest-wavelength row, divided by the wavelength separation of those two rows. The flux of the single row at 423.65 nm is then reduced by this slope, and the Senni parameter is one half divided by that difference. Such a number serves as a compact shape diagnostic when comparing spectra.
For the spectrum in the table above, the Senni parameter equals 1.00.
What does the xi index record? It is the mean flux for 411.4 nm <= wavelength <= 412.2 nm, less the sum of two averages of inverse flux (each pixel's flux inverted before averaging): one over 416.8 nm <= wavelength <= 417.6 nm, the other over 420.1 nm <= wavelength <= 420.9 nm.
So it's -3.1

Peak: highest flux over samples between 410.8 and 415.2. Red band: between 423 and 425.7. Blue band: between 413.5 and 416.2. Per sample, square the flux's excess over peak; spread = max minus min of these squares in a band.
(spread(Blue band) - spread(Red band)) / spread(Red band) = 0.17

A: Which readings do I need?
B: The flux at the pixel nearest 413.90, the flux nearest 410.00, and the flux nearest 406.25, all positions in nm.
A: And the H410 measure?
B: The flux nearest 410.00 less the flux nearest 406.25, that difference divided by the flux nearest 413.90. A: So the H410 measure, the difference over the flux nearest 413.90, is 0.11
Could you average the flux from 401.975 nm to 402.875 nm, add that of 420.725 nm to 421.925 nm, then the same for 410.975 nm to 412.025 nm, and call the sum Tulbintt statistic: 1.86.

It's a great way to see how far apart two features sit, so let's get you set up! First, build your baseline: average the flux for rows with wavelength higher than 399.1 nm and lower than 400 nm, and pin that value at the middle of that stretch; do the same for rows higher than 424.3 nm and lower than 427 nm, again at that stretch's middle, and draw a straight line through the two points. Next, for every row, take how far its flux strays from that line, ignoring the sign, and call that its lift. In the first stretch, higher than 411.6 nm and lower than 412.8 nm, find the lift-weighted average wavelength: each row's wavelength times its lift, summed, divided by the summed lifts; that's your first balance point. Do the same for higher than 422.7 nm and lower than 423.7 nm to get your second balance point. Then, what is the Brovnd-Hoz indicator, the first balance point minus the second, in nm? -11.06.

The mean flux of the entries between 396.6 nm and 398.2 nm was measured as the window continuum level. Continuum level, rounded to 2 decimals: 0.55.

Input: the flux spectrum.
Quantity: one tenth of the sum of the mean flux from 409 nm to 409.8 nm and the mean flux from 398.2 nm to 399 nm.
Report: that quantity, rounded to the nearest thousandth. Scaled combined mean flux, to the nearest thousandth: 0.123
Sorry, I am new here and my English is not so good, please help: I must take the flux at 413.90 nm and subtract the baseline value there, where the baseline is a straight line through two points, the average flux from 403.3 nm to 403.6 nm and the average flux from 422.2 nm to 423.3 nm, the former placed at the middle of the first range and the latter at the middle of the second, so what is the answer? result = 0.12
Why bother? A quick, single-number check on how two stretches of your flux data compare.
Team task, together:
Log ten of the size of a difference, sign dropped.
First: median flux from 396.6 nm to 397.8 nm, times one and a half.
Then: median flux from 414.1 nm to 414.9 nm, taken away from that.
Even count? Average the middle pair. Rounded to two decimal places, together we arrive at -0.67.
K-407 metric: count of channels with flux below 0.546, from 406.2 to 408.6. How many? 0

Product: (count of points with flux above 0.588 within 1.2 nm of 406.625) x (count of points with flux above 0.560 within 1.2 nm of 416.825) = 165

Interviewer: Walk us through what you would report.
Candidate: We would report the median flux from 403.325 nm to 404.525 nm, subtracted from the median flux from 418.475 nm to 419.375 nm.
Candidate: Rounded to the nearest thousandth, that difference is -0.028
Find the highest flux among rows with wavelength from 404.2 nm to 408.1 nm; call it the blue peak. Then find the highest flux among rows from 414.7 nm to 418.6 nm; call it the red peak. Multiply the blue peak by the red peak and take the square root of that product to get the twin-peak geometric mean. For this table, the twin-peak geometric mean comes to 0.65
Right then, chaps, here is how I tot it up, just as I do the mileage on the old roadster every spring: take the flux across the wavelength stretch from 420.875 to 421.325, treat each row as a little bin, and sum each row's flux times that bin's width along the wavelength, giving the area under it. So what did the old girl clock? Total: 0.23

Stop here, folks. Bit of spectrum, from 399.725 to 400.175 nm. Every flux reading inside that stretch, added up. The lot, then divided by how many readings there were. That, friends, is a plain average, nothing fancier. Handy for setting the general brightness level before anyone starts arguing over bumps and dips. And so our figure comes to 0.57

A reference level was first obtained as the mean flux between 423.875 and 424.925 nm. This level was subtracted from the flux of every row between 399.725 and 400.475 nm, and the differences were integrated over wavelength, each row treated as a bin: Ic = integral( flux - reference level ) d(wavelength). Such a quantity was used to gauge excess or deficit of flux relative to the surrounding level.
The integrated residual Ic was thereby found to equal 0.071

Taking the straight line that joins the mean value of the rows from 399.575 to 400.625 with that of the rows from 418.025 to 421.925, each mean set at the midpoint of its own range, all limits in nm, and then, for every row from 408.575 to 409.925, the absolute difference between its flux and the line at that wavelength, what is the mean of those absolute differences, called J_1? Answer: 0.13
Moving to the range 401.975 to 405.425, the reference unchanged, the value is 0.01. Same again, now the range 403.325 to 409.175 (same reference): 0.06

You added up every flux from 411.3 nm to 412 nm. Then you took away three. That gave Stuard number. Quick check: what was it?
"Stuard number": 1.0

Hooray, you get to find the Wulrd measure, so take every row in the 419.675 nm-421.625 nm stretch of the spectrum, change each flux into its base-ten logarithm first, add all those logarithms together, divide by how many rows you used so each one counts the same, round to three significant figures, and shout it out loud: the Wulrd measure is -0.297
